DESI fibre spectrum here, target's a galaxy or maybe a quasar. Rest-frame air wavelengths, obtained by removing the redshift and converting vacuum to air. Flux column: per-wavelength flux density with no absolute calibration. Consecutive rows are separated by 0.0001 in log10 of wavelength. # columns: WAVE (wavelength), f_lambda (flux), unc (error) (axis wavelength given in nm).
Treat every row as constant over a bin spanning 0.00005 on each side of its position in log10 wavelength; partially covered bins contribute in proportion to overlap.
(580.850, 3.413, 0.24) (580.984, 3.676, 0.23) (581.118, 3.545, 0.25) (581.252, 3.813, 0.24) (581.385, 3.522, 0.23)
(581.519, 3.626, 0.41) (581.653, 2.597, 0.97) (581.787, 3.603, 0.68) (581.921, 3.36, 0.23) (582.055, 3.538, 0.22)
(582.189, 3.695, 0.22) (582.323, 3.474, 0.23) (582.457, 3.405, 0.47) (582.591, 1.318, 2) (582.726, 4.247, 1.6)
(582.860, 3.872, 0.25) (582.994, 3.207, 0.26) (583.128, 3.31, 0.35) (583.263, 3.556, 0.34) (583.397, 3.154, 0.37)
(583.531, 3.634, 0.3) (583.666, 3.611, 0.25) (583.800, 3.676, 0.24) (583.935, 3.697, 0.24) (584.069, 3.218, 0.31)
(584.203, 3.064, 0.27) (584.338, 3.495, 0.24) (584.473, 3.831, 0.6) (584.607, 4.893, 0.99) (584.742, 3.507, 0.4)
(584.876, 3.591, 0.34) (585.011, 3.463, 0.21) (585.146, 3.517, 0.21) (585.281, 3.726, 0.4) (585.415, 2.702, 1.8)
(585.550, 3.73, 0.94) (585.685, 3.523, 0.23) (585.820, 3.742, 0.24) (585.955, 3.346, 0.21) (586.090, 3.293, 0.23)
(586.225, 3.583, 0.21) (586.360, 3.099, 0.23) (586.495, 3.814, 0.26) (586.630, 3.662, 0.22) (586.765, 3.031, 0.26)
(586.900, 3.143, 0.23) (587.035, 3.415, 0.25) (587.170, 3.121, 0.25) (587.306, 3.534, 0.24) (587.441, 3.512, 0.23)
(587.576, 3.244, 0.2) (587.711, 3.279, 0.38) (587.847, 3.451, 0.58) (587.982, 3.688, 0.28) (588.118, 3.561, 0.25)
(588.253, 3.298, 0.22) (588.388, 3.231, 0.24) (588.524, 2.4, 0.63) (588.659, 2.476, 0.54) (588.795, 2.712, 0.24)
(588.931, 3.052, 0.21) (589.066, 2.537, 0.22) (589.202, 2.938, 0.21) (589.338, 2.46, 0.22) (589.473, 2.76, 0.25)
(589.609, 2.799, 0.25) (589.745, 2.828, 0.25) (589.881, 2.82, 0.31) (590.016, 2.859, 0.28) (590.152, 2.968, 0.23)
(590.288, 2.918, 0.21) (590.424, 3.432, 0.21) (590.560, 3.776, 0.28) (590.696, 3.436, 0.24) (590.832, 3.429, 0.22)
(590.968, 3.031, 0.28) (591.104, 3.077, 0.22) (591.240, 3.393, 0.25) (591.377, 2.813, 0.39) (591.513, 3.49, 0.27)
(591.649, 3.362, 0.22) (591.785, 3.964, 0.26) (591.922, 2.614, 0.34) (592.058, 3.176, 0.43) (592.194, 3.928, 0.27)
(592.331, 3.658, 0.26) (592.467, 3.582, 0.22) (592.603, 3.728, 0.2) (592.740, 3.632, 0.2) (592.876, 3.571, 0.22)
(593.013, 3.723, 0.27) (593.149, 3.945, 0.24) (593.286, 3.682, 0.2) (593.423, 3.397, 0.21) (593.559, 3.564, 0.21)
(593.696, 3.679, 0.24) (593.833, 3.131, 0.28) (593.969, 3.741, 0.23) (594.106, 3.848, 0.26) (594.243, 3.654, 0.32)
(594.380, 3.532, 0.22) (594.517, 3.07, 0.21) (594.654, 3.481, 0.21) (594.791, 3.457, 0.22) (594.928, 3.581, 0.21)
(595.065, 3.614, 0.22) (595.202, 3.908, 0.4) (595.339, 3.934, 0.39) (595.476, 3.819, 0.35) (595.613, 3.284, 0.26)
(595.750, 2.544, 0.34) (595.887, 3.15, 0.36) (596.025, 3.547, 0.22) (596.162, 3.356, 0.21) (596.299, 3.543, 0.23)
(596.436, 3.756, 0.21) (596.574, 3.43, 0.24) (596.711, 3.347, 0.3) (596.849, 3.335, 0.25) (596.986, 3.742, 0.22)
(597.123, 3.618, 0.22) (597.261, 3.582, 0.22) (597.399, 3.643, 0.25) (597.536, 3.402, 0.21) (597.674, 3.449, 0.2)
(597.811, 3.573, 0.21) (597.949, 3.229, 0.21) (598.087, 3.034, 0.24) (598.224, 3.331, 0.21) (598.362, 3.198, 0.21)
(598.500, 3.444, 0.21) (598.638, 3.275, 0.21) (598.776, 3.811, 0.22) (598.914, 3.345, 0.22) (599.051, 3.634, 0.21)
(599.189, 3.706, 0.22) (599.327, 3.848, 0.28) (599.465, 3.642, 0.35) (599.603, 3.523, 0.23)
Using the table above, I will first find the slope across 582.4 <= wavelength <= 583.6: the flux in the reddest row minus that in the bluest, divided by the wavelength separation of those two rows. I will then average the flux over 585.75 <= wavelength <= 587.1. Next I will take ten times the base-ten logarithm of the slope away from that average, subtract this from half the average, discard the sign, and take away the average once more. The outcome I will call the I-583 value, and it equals 5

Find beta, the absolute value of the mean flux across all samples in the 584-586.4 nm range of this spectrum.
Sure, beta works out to 3.52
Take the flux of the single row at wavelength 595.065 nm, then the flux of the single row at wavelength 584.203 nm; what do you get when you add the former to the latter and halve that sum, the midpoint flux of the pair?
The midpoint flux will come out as 3.3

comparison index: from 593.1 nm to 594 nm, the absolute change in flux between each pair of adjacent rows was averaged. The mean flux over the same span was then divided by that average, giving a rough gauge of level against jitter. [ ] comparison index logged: 11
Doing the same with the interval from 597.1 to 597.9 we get 35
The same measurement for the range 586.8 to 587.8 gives 15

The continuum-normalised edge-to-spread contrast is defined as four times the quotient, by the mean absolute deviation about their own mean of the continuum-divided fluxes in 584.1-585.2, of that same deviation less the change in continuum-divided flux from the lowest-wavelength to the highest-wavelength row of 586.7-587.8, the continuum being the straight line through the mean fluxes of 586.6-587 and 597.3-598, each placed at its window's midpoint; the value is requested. 1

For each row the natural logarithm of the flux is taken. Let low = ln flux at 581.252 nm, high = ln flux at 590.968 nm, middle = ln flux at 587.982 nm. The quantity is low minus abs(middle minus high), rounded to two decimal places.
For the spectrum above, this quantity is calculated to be 1.14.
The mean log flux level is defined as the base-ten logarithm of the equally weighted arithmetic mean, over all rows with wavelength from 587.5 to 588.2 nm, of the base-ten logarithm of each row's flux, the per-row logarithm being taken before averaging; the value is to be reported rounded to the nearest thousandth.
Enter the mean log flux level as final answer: -0.270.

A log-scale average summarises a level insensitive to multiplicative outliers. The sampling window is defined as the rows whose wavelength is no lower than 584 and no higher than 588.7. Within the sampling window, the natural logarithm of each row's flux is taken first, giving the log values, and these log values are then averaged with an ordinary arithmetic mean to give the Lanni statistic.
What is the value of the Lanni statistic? 1.22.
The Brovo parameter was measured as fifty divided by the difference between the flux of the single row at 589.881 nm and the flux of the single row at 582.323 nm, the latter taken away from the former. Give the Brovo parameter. -76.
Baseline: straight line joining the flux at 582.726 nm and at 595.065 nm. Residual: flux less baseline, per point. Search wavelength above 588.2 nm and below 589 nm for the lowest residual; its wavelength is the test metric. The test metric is 588.524 nm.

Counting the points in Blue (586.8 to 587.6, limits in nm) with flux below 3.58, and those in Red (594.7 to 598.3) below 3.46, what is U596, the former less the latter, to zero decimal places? -7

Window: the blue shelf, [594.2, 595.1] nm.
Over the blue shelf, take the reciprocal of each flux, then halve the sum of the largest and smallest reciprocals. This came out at 0.30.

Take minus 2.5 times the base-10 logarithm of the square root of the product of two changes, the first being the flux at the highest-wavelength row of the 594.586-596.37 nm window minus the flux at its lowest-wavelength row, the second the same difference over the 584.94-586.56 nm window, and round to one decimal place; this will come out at 2.1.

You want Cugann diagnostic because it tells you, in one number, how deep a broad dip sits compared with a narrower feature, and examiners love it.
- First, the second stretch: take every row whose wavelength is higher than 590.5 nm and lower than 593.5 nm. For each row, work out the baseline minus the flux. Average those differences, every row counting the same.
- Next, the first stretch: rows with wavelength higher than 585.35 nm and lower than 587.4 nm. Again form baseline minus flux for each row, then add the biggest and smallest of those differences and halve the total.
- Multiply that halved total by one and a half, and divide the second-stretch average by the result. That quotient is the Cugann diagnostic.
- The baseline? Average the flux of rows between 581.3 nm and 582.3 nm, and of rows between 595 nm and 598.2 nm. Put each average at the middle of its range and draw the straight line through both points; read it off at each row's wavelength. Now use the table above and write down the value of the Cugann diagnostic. 0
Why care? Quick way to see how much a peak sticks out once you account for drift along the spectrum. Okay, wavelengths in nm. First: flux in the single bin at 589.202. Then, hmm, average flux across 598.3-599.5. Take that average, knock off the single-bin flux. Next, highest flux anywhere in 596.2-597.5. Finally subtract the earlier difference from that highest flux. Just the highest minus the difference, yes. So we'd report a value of 3.1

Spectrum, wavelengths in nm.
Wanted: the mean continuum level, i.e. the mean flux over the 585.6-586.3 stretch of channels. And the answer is 3.5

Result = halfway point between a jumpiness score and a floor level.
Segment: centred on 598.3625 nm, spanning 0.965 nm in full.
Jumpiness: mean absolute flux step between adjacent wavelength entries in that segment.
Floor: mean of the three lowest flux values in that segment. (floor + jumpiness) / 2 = 1.71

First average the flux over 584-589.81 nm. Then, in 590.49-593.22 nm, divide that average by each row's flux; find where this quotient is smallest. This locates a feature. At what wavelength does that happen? 591.785 nm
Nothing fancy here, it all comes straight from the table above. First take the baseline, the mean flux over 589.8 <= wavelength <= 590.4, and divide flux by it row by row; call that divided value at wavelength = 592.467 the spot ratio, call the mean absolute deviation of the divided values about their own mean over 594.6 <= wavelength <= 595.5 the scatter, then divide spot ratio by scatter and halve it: 10.3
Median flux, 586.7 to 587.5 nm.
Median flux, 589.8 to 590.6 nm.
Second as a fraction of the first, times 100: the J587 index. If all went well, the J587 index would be 90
